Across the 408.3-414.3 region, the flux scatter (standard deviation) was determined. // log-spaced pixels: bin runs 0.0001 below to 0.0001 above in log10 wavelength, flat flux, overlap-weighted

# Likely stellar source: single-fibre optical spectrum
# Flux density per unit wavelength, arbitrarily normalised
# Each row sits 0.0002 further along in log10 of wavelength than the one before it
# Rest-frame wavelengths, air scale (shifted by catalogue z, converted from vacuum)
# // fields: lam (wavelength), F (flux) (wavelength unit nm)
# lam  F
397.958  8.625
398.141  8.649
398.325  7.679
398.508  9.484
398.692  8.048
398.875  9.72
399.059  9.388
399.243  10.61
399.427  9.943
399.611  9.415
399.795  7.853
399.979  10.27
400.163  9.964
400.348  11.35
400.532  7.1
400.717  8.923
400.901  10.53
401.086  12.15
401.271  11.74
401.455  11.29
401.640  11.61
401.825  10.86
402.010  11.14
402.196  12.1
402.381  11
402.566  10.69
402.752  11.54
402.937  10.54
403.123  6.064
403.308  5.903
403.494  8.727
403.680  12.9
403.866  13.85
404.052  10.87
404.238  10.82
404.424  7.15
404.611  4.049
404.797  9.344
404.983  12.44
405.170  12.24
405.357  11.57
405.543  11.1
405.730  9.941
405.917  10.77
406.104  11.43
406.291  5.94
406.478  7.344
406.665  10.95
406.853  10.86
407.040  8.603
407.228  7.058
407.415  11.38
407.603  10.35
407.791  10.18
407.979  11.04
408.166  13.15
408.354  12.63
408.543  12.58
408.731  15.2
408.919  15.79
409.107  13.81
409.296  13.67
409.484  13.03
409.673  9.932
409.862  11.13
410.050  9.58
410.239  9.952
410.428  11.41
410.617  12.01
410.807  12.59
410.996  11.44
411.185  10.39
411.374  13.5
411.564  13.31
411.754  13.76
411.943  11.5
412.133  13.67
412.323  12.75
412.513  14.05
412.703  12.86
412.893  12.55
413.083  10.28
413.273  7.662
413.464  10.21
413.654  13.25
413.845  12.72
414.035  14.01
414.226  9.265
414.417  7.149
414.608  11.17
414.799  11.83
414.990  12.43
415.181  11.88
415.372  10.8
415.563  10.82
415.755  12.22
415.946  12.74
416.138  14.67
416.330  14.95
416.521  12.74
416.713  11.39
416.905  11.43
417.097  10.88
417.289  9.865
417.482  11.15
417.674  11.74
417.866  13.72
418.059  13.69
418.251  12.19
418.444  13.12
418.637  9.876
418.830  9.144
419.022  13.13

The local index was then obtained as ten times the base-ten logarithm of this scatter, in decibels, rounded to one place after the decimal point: 2.6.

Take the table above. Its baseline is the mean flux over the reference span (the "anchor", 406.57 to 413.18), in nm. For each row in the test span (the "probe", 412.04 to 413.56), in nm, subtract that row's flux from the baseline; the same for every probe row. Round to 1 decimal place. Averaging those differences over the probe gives 0.2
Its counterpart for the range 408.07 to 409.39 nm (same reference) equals -1.9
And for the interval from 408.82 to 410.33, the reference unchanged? -0.2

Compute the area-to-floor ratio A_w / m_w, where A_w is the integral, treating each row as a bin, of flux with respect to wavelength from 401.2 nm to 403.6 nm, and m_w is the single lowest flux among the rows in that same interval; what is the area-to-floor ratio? 4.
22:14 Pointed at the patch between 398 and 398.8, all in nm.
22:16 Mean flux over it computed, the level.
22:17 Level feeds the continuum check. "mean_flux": 8.5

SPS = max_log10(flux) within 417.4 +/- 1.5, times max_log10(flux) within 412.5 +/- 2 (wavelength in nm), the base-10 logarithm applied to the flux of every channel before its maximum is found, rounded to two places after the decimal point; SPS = 1.35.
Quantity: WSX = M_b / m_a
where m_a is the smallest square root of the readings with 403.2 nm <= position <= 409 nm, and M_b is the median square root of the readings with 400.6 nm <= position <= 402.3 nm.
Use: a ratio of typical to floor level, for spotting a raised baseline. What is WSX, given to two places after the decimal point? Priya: 1.67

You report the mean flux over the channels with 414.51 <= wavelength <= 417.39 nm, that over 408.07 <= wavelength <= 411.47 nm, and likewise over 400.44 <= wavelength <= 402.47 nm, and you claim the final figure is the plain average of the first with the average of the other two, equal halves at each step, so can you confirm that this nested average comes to 11.8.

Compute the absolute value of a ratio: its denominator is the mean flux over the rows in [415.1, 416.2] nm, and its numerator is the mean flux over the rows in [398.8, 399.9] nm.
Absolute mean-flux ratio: 0.78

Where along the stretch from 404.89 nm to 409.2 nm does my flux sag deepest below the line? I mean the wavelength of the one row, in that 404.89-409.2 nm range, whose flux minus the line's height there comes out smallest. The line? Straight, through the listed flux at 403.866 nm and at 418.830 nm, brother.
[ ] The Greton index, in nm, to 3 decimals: 406.291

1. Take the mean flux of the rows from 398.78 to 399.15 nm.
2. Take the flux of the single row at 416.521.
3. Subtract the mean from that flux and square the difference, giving 10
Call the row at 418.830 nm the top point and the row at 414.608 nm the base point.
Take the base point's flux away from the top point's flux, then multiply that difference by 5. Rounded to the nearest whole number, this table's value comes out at -10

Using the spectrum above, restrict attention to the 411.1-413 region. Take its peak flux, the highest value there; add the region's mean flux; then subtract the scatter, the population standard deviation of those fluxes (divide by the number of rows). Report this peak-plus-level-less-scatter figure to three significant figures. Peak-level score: 25.8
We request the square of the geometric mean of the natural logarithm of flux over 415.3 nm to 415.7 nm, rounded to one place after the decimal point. 5.7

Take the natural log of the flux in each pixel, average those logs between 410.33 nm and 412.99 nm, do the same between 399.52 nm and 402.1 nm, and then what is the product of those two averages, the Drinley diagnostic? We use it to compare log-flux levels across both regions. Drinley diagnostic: 5.9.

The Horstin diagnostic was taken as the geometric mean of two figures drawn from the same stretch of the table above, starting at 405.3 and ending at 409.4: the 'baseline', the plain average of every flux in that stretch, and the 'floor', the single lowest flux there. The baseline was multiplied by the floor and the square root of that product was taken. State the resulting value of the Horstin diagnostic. 8.14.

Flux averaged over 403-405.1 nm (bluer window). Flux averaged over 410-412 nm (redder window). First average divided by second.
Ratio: 0.79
